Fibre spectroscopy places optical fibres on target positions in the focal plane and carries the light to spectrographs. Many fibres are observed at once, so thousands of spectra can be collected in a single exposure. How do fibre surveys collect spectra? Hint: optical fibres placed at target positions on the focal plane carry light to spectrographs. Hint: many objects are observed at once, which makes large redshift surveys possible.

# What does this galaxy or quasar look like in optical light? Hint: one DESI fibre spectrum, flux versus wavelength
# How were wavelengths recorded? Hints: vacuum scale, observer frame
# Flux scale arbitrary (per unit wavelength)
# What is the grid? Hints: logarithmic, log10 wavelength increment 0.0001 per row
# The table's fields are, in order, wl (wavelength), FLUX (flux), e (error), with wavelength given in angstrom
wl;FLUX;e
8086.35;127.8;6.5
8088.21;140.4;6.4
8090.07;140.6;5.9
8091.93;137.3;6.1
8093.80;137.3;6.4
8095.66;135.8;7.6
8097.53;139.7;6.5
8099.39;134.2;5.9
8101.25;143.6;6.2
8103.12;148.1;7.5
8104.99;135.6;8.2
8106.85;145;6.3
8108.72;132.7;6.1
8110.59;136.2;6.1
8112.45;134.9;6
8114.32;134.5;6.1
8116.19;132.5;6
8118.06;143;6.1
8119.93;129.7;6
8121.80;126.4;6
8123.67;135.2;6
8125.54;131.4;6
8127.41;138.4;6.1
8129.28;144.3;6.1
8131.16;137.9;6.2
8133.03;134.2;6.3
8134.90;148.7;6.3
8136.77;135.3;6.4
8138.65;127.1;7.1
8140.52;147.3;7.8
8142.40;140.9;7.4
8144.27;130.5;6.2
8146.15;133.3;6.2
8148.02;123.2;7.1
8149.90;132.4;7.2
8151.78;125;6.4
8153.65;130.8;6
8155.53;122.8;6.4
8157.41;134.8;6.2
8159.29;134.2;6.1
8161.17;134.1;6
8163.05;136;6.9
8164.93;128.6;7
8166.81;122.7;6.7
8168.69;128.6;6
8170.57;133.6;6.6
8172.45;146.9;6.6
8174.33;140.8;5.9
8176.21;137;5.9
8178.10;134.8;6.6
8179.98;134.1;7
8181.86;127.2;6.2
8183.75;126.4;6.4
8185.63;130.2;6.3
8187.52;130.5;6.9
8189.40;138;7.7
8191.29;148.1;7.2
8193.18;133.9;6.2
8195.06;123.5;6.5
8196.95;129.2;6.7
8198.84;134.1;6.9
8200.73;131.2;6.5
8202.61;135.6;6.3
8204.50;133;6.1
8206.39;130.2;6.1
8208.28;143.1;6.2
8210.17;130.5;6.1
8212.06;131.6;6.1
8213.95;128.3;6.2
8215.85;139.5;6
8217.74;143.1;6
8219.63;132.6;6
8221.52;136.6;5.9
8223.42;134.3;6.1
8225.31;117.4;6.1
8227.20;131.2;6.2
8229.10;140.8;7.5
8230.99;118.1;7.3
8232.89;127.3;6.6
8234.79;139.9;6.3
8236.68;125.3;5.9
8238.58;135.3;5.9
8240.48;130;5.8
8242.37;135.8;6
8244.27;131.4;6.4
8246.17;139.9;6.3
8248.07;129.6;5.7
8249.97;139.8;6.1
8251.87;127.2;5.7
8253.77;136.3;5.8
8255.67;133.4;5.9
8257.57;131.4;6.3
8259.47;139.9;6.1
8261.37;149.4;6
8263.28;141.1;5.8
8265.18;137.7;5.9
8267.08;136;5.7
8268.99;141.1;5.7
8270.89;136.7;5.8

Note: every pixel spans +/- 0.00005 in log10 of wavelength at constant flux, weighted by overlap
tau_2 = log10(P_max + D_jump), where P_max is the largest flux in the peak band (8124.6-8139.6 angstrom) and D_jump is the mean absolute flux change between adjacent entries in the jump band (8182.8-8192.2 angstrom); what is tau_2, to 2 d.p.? 2.19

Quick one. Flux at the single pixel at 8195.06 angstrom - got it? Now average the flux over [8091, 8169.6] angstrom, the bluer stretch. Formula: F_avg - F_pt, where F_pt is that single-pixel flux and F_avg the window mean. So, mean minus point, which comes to 11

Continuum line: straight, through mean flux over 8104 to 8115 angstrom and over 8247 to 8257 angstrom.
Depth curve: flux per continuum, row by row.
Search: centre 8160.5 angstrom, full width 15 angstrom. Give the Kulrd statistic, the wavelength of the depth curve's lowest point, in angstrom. 8155.53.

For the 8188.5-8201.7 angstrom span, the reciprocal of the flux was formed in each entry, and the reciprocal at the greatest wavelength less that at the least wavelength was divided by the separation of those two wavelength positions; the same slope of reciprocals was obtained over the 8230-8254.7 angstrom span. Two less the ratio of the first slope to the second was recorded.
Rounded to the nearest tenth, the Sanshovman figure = 2.7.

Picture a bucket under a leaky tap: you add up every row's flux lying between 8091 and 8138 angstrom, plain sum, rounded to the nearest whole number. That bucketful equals 3432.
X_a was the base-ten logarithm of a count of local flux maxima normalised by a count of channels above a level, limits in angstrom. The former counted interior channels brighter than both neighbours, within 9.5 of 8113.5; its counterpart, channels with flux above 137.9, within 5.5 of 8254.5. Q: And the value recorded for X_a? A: 0.18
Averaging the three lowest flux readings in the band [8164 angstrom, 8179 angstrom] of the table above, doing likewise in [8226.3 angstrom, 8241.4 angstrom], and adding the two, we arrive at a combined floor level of 250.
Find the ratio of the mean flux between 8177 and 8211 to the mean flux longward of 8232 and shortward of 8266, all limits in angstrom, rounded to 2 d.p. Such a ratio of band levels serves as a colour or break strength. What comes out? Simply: 0.98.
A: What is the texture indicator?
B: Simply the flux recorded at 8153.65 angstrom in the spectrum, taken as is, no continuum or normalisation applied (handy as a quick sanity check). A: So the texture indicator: 130.8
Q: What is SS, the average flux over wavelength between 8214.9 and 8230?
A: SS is 134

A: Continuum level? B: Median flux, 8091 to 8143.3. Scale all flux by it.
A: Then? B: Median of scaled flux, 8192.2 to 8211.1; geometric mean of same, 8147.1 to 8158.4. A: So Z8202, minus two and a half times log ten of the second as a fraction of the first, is 0.034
